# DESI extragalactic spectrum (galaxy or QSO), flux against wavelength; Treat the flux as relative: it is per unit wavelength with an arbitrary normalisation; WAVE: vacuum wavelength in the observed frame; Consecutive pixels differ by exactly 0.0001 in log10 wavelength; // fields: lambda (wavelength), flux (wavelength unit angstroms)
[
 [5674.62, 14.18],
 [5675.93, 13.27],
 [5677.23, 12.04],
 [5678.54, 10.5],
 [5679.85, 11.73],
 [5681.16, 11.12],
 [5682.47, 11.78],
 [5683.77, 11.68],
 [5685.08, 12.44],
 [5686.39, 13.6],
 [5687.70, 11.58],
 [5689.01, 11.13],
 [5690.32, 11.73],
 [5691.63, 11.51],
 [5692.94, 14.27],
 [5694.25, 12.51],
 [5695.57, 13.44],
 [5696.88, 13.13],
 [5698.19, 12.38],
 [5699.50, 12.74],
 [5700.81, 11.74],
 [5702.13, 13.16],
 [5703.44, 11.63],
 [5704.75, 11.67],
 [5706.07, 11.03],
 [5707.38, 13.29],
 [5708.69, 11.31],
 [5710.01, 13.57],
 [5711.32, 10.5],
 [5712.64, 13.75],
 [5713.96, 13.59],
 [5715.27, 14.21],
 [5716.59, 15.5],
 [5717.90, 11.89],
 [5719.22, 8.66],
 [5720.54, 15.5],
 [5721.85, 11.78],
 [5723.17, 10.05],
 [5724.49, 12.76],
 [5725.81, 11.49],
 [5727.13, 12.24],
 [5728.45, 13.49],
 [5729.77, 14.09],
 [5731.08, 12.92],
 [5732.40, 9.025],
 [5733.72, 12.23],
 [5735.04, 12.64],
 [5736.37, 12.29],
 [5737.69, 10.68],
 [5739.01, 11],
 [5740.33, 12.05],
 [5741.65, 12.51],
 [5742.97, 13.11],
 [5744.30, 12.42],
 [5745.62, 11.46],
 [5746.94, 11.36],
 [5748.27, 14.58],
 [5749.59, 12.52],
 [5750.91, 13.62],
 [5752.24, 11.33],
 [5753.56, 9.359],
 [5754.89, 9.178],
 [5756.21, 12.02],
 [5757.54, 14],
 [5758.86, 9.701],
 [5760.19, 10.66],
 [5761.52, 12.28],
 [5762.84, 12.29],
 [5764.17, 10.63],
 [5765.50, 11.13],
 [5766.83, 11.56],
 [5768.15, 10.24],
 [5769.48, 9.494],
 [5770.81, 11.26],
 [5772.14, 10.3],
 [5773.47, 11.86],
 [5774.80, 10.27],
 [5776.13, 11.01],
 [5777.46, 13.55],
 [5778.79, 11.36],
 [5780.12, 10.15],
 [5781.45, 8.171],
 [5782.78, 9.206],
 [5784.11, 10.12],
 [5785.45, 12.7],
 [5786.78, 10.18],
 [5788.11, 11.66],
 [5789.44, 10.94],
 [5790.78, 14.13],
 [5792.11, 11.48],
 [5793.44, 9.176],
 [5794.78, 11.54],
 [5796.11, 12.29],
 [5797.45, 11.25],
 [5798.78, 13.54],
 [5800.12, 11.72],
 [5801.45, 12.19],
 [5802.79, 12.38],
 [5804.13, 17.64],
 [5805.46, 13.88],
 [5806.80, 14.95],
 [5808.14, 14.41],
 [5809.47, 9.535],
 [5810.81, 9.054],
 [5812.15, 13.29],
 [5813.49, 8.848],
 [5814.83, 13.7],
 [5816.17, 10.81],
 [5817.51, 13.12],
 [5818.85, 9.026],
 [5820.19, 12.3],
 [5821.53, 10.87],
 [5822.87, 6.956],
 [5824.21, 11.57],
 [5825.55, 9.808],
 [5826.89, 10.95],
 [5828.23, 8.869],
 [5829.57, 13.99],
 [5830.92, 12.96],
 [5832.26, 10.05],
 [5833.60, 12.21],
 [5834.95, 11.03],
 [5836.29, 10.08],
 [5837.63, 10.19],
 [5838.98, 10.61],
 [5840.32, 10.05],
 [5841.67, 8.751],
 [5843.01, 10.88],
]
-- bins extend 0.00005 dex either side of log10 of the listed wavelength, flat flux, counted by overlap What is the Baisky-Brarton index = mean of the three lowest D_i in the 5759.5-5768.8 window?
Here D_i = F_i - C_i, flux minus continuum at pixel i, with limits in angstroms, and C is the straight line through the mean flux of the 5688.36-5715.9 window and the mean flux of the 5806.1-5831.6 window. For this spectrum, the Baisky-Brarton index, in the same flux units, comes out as -1.36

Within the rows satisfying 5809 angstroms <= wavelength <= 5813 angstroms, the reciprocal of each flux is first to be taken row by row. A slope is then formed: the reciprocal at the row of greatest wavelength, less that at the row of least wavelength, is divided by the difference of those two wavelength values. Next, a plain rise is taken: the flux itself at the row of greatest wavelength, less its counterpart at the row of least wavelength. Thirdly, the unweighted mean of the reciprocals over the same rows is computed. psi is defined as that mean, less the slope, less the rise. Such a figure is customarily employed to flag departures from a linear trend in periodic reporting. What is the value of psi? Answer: -3.6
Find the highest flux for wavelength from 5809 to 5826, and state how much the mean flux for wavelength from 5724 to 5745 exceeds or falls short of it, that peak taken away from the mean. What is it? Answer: -1.5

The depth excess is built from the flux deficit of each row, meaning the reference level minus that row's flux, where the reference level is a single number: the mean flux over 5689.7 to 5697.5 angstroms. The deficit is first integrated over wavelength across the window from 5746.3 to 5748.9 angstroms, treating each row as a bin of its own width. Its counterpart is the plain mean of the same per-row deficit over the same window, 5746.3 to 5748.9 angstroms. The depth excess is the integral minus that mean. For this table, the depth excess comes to 0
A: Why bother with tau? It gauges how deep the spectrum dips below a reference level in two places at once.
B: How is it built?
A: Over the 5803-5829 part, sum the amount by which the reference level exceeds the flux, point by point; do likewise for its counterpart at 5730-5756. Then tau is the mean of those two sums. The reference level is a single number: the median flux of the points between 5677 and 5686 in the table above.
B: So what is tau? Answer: 1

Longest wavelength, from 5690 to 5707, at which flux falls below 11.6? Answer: 5706.07 angstroms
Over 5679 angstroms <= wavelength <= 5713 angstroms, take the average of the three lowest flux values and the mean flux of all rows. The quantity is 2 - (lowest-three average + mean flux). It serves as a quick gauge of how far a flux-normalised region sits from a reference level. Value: -21.1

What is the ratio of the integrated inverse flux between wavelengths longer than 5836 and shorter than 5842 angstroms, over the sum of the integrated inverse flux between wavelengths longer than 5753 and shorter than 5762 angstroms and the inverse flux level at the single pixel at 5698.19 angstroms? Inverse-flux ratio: 0.7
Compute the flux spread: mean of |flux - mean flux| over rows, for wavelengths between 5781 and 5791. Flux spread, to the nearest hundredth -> 1.47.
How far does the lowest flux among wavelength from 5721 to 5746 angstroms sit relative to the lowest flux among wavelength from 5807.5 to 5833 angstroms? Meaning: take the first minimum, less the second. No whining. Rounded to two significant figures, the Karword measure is 2.1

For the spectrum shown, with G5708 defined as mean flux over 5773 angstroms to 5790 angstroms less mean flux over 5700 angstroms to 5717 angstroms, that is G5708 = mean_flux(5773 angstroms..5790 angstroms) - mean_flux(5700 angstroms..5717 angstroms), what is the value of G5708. -1.8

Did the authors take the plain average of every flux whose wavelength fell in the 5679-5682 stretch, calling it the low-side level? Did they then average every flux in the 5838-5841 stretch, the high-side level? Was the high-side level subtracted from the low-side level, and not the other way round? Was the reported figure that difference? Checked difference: 1.1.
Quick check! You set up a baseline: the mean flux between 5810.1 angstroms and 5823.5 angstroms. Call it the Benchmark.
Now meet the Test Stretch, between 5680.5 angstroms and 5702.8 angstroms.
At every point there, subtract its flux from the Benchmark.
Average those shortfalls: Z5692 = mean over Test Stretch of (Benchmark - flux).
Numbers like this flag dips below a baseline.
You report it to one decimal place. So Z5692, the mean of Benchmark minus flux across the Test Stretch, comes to -1.6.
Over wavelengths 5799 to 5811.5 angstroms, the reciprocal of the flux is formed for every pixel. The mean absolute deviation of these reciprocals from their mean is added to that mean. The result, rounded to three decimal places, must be 0.094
